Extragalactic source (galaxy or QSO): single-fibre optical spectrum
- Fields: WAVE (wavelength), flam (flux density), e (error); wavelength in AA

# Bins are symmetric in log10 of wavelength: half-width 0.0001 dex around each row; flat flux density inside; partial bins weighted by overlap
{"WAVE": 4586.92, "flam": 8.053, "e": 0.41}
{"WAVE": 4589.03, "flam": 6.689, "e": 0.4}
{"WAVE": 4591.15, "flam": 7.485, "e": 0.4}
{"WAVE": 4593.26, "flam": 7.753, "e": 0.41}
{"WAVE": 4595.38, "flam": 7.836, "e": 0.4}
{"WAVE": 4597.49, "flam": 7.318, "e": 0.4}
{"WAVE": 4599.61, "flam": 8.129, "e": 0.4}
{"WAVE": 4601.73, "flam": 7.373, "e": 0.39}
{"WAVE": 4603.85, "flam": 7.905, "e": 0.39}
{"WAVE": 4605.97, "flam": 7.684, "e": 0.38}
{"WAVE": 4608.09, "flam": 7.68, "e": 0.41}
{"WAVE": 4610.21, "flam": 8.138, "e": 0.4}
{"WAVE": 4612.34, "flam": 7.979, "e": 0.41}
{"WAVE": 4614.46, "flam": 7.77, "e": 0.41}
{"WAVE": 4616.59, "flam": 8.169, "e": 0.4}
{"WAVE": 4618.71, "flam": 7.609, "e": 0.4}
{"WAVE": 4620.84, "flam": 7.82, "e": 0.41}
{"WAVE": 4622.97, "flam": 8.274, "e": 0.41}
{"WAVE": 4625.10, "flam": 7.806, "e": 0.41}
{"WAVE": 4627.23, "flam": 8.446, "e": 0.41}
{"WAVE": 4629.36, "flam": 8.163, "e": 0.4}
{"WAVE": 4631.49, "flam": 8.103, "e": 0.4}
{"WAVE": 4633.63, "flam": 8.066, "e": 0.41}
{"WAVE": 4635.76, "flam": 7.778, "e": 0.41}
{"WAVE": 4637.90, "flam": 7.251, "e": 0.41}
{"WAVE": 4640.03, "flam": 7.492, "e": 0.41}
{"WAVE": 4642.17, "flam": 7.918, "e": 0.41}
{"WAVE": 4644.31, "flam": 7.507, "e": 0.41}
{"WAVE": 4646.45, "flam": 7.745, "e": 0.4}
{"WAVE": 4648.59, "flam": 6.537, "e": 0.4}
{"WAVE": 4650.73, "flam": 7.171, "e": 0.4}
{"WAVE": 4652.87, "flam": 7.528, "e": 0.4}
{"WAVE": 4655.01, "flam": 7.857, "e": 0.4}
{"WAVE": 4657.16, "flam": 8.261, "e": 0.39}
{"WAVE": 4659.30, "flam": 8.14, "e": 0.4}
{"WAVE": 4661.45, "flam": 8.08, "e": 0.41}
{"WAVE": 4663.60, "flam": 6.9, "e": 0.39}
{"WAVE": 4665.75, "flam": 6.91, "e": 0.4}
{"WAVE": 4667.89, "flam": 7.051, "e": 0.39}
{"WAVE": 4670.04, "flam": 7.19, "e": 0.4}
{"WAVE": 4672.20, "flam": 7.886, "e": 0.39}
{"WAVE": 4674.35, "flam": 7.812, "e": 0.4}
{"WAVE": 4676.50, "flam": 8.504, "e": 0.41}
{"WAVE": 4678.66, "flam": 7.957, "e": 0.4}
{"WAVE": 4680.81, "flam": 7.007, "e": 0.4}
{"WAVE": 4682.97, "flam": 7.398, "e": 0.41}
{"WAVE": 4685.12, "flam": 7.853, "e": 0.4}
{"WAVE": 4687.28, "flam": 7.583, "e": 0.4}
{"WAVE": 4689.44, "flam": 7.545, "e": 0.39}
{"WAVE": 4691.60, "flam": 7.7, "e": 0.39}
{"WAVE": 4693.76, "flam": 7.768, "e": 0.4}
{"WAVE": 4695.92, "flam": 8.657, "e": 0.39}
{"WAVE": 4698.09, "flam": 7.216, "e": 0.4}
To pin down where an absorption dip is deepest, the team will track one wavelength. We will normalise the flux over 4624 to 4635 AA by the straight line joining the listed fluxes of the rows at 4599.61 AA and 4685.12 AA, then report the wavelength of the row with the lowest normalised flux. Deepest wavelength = 4625.10 AA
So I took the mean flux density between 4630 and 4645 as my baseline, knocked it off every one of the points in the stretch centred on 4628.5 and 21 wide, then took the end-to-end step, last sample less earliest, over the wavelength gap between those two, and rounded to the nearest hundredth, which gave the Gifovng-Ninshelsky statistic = -0.02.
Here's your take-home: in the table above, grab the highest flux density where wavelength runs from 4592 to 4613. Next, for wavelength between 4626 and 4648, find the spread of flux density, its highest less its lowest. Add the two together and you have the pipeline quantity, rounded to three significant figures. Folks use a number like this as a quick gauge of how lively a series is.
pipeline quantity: 9.33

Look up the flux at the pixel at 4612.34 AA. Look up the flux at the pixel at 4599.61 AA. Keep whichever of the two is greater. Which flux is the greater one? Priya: 8.1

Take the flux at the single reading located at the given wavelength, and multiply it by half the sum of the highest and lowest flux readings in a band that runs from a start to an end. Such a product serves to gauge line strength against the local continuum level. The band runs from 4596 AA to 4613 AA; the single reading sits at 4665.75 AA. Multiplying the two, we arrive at 53.4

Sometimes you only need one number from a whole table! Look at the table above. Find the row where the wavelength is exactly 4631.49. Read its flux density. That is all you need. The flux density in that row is 8.103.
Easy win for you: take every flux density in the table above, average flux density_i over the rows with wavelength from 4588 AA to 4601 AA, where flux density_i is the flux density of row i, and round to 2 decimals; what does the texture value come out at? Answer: 7.53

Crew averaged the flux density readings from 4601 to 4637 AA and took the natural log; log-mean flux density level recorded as 2.07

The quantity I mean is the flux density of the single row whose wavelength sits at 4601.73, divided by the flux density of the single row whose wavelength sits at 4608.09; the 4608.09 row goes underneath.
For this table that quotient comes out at 0.96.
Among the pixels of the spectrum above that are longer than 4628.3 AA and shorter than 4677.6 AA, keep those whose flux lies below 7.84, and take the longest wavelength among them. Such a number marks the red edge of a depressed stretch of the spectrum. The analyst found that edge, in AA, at 4674.35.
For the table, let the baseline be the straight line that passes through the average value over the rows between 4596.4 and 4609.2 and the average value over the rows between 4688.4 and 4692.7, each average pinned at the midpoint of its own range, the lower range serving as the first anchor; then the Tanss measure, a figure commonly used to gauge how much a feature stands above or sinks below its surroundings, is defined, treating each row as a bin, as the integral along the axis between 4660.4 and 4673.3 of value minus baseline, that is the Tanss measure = -4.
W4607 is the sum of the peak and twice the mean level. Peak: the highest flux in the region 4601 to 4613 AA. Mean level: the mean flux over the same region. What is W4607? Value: 23.7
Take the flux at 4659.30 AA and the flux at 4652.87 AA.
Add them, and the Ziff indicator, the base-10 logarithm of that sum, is 1.20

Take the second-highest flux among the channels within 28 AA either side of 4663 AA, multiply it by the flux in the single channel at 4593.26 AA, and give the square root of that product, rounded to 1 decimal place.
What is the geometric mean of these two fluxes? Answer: 8.0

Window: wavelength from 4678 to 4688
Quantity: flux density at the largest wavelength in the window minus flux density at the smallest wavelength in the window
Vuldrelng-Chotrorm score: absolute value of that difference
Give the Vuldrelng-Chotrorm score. 0.37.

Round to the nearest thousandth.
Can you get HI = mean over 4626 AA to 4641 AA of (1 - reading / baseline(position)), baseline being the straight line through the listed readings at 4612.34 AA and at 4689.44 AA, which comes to -0.005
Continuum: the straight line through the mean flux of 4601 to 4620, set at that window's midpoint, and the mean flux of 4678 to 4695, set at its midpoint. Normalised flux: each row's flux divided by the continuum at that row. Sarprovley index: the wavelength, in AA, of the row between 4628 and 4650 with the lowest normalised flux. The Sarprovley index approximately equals 4648.59 AA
